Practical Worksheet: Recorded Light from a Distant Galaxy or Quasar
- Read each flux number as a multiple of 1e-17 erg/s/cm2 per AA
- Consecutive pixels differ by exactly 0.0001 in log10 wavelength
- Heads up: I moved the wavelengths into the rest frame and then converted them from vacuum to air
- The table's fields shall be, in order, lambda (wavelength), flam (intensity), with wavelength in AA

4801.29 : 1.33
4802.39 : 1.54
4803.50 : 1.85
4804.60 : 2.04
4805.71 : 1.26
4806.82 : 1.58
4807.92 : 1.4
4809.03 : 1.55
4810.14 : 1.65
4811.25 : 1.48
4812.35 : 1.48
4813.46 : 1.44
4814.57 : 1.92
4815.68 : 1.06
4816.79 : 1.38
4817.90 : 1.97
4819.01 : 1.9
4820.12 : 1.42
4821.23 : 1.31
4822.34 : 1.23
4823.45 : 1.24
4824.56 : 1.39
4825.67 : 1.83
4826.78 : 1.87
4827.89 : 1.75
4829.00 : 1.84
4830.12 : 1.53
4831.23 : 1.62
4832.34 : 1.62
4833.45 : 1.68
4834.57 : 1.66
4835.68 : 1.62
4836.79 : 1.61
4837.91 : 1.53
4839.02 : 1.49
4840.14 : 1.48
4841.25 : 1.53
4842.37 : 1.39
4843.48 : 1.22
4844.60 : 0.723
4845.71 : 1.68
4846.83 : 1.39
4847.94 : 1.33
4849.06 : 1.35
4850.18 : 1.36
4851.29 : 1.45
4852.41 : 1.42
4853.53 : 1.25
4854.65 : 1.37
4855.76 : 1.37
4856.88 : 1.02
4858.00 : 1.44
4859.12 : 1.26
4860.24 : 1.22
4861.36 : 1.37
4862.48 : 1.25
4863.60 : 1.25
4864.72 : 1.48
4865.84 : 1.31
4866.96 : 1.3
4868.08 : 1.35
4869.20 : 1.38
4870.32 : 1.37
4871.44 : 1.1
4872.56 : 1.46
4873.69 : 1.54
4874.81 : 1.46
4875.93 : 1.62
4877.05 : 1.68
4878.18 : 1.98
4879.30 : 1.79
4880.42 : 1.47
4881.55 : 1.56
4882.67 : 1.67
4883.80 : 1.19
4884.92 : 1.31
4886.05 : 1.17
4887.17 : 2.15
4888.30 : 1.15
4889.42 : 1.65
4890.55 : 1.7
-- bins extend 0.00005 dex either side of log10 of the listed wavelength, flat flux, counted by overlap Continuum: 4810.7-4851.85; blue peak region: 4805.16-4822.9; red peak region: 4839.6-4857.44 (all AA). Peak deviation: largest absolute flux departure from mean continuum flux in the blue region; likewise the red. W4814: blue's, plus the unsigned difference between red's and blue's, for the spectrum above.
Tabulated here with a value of 0.78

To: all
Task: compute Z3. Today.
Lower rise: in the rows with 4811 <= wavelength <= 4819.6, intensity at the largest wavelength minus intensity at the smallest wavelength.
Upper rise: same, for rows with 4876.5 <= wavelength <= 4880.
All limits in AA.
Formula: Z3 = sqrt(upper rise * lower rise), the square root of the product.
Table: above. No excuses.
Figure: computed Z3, 0.21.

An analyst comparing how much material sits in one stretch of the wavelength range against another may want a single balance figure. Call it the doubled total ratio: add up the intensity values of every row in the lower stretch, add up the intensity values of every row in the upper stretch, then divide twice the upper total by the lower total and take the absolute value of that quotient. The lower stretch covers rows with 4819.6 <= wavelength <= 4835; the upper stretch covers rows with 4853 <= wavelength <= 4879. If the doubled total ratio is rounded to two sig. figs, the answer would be 2.9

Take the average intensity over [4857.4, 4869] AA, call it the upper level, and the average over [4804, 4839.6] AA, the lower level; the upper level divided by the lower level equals 0.84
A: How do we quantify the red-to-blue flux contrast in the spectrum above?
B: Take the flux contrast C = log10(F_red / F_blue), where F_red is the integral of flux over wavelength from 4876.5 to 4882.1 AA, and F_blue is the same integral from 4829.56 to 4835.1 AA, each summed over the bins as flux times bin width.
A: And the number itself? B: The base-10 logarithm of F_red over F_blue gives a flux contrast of 0.024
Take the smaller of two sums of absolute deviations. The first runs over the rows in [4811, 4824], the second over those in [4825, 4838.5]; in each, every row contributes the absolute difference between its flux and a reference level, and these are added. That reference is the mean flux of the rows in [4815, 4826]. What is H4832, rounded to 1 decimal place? 2.5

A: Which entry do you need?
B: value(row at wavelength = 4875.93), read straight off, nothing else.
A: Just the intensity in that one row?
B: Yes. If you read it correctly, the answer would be 1.62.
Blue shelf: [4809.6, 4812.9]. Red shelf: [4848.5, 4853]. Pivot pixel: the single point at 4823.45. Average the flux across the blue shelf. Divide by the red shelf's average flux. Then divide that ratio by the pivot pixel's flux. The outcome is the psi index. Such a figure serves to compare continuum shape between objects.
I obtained 0.9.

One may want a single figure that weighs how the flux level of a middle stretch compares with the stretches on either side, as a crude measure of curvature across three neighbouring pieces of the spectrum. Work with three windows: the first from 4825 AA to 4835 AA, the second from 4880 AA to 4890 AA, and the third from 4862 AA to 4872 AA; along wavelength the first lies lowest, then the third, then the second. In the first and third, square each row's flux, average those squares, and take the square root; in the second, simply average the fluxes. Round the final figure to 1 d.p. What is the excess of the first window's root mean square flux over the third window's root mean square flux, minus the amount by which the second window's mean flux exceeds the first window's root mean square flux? 0.6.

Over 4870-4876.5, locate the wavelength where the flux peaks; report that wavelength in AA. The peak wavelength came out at 4875.93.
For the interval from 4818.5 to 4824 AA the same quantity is 4819.01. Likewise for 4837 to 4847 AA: 4845.71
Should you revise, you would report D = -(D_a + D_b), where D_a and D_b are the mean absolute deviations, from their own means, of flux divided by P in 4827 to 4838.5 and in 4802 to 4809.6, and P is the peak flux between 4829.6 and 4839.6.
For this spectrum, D -0.16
